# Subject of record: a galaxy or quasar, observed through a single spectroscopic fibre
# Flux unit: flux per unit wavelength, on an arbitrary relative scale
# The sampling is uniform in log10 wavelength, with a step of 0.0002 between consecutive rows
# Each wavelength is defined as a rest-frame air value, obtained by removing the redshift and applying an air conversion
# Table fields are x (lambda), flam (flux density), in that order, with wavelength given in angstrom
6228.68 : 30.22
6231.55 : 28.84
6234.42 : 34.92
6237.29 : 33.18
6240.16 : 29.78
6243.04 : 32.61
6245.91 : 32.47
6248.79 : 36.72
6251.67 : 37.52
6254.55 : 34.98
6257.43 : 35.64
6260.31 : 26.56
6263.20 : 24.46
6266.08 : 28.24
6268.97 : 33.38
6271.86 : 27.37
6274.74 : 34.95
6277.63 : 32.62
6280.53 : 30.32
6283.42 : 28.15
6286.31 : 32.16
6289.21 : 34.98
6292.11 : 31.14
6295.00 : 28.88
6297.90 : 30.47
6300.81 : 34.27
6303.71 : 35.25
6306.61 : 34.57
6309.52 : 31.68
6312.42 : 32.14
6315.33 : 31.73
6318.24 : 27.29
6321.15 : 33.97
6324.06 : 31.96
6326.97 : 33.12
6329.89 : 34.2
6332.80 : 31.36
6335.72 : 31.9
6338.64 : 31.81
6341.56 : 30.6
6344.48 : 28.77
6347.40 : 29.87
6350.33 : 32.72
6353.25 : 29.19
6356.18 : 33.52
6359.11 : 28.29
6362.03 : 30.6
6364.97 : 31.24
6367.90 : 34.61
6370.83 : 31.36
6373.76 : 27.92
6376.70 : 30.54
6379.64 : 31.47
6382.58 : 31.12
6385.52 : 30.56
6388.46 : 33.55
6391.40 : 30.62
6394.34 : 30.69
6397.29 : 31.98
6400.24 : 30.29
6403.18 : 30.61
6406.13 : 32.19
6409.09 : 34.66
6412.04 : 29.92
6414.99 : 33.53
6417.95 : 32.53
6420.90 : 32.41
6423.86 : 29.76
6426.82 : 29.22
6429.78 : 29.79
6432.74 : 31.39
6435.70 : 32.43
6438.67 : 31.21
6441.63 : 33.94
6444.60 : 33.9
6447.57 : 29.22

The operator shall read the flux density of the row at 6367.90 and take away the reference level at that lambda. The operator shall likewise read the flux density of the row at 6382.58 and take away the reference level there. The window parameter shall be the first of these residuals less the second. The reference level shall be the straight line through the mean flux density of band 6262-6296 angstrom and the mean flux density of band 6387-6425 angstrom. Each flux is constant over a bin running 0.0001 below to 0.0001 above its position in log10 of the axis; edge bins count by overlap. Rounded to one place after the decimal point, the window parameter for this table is 3.6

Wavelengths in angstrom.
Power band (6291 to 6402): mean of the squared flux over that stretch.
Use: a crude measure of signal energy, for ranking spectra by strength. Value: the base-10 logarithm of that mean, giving 3.00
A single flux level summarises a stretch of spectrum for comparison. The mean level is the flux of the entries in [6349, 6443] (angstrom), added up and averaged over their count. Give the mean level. 31.4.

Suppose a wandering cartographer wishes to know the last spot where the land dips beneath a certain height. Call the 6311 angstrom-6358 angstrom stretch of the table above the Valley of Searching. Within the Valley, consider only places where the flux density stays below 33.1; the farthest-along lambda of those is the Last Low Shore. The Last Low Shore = 6353.25 angstrom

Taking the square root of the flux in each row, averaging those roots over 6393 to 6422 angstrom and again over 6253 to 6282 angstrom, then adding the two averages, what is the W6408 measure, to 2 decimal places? 11.19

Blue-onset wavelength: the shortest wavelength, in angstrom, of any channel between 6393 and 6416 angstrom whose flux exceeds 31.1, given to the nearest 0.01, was 6397.29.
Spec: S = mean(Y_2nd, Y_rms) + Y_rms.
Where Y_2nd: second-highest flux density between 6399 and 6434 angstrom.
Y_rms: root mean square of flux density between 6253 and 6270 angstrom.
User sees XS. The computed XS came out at 63.0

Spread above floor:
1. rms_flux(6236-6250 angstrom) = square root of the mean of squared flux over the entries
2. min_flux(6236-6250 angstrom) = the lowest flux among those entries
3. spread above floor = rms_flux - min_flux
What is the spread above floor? 3.2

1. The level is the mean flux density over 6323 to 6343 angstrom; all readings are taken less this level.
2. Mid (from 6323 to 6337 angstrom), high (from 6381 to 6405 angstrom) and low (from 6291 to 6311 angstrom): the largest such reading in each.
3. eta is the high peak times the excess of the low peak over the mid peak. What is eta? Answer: 1.5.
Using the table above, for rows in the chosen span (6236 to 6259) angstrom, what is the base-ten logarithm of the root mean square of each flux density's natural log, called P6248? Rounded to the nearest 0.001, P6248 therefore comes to 0.548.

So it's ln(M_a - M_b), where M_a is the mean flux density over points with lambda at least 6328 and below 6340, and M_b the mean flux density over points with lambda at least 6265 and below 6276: 0.3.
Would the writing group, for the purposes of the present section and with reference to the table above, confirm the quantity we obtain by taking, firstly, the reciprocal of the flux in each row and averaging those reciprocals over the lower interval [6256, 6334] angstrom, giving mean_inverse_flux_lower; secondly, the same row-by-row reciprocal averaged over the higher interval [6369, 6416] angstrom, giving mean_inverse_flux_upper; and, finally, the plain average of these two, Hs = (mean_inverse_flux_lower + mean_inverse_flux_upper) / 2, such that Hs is 0.0320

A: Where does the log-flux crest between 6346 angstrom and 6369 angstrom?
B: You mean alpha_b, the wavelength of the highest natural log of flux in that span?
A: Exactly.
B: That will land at 6367.90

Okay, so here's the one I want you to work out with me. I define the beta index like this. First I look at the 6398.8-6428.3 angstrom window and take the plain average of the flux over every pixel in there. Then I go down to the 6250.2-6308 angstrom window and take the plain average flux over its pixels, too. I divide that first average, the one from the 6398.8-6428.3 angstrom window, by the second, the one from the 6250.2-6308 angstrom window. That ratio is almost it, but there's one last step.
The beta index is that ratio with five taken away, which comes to -4.01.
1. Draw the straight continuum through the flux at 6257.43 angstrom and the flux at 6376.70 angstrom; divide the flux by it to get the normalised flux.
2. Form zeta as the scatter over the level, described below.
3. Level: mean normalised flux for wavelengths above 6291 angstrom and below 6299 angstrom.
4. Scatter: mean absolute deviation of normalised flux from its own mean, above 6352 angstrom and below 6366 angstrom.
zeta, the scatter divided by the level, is 0.056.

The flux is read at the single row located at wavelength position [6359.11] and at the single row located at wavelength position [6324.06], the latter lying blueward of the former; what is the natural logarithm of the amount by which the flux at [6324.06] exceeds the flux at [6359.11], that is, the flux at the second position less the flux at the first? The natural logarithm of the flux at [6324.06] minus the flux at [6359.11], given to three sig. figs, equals 1.30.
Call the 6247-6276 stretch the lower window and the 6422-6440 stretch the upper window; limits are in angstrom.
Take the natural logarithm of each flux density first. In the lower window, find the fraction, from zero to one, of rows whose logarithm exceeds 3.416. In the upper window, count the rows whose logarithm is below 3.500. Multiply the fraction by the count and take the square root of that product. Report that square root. 1.9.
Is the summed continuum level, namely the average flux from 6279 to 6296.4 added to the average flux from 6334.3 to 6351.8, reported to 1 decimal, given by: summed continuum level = 61.9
